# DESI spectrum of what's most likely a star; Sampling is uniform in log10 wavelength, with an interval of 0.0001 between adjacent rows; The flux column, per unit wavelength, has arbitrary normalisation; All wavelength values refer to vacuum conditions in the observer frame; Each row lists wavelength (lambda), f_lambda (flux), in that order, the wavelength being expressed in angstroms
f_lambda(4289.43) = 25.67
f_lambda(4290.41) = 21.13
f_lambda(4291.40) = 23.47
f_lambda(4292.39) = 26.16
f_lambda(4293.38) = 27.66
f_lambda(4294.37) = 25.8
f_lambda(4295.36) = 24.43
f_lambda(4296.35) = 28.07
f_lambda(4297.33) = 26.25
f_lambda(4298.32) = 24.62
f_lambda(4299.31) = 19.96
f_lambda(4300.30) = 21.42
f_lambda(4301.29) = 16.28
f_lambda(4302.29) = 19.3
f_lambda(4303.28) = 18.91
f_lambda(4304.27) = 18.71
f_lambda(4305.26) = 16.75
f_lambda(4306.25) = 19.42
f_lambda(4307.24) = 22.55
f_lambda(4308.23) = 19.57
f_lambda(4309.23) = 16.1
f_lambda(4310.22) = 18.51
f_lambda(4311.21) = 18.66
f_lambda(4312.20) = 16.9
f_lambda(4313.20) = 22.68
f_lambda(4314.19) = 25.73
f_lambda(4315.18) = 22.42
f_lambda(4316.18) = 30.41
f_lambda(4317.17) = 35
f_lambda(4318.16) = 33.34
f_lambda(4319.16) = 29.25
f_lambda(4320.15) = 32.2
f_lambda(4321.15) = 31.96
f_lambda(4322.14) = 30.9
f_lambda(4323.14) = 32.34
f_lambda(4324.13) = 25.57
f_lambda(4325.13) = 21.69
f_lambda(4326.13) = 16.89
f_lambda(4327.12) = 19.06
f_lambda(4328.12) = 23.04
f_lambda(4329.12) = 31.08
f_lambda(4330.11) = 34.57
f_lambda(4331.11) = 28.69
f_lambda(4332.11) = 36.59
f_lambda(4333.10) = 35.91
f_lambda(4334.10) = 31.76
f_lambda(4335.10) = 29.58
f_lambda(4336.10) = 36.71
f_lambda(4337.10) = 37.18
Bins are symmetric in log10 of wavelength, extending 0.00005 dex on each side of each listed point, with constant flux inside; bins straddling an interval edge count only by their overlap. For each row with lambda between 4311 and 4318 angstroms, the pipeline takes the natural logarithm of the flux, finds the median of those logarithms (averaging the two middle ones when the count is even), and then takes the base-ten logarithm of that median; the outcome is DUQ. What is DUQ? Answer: 0.49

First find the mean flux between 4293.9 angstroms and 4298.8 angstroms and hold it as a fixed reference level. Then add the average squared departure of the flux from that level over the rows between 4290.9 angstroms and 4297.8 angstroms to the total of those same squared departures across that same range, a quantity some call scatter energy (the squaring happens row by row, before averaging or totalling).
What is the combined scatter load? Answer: 18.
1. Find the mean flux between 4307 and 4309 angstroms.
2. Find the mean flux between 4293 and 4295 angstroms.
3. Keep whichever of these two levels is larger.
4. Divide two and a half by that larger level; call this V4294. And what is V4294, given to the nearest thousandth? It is 0.094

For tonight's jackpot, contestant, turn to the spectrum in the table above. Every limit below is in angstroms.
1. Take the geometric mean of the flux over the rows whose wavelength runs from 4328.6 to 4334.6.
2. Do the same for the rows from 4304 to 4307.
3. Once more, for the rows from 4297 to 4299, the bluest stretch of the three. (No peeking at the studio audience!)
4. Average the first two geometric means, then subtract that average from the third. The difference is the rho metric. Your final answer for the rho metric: 0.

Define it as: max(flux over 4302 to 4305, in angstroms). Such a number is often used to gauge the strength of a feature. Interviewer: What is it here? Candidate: 19.3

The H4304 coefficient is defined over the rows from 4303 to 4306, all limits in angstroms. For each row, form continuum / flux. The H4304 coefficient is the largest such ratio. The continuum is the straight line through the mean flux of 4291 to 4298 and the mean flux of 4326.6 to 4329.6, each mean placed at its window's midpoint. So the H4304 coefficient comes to 1.52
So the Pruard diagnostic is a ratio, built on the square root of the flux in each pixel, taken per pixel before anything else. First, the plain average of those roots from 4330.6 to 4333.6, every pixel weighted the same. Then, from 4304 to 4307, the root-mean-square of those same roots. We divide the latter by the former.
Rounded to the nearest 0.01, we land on 0.74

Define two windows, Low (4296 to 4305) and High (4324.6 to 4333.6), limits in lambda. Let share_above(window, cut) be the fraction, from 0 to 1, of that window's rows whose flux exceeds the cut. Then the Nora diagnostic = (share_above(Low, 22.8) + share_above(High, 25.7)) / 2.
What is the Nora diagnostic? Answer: 0.4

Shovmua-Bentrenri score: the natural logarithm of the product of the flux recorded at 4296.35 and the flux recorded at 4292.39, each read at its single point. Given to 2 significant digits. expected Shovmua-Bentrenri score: 6.6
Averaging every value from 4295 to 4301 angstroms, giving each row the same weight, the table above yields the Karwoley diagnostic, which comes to 24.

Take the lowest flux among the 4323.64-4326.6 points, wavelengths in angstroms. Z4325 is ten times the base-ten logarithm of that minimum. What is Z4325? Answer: 12.3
